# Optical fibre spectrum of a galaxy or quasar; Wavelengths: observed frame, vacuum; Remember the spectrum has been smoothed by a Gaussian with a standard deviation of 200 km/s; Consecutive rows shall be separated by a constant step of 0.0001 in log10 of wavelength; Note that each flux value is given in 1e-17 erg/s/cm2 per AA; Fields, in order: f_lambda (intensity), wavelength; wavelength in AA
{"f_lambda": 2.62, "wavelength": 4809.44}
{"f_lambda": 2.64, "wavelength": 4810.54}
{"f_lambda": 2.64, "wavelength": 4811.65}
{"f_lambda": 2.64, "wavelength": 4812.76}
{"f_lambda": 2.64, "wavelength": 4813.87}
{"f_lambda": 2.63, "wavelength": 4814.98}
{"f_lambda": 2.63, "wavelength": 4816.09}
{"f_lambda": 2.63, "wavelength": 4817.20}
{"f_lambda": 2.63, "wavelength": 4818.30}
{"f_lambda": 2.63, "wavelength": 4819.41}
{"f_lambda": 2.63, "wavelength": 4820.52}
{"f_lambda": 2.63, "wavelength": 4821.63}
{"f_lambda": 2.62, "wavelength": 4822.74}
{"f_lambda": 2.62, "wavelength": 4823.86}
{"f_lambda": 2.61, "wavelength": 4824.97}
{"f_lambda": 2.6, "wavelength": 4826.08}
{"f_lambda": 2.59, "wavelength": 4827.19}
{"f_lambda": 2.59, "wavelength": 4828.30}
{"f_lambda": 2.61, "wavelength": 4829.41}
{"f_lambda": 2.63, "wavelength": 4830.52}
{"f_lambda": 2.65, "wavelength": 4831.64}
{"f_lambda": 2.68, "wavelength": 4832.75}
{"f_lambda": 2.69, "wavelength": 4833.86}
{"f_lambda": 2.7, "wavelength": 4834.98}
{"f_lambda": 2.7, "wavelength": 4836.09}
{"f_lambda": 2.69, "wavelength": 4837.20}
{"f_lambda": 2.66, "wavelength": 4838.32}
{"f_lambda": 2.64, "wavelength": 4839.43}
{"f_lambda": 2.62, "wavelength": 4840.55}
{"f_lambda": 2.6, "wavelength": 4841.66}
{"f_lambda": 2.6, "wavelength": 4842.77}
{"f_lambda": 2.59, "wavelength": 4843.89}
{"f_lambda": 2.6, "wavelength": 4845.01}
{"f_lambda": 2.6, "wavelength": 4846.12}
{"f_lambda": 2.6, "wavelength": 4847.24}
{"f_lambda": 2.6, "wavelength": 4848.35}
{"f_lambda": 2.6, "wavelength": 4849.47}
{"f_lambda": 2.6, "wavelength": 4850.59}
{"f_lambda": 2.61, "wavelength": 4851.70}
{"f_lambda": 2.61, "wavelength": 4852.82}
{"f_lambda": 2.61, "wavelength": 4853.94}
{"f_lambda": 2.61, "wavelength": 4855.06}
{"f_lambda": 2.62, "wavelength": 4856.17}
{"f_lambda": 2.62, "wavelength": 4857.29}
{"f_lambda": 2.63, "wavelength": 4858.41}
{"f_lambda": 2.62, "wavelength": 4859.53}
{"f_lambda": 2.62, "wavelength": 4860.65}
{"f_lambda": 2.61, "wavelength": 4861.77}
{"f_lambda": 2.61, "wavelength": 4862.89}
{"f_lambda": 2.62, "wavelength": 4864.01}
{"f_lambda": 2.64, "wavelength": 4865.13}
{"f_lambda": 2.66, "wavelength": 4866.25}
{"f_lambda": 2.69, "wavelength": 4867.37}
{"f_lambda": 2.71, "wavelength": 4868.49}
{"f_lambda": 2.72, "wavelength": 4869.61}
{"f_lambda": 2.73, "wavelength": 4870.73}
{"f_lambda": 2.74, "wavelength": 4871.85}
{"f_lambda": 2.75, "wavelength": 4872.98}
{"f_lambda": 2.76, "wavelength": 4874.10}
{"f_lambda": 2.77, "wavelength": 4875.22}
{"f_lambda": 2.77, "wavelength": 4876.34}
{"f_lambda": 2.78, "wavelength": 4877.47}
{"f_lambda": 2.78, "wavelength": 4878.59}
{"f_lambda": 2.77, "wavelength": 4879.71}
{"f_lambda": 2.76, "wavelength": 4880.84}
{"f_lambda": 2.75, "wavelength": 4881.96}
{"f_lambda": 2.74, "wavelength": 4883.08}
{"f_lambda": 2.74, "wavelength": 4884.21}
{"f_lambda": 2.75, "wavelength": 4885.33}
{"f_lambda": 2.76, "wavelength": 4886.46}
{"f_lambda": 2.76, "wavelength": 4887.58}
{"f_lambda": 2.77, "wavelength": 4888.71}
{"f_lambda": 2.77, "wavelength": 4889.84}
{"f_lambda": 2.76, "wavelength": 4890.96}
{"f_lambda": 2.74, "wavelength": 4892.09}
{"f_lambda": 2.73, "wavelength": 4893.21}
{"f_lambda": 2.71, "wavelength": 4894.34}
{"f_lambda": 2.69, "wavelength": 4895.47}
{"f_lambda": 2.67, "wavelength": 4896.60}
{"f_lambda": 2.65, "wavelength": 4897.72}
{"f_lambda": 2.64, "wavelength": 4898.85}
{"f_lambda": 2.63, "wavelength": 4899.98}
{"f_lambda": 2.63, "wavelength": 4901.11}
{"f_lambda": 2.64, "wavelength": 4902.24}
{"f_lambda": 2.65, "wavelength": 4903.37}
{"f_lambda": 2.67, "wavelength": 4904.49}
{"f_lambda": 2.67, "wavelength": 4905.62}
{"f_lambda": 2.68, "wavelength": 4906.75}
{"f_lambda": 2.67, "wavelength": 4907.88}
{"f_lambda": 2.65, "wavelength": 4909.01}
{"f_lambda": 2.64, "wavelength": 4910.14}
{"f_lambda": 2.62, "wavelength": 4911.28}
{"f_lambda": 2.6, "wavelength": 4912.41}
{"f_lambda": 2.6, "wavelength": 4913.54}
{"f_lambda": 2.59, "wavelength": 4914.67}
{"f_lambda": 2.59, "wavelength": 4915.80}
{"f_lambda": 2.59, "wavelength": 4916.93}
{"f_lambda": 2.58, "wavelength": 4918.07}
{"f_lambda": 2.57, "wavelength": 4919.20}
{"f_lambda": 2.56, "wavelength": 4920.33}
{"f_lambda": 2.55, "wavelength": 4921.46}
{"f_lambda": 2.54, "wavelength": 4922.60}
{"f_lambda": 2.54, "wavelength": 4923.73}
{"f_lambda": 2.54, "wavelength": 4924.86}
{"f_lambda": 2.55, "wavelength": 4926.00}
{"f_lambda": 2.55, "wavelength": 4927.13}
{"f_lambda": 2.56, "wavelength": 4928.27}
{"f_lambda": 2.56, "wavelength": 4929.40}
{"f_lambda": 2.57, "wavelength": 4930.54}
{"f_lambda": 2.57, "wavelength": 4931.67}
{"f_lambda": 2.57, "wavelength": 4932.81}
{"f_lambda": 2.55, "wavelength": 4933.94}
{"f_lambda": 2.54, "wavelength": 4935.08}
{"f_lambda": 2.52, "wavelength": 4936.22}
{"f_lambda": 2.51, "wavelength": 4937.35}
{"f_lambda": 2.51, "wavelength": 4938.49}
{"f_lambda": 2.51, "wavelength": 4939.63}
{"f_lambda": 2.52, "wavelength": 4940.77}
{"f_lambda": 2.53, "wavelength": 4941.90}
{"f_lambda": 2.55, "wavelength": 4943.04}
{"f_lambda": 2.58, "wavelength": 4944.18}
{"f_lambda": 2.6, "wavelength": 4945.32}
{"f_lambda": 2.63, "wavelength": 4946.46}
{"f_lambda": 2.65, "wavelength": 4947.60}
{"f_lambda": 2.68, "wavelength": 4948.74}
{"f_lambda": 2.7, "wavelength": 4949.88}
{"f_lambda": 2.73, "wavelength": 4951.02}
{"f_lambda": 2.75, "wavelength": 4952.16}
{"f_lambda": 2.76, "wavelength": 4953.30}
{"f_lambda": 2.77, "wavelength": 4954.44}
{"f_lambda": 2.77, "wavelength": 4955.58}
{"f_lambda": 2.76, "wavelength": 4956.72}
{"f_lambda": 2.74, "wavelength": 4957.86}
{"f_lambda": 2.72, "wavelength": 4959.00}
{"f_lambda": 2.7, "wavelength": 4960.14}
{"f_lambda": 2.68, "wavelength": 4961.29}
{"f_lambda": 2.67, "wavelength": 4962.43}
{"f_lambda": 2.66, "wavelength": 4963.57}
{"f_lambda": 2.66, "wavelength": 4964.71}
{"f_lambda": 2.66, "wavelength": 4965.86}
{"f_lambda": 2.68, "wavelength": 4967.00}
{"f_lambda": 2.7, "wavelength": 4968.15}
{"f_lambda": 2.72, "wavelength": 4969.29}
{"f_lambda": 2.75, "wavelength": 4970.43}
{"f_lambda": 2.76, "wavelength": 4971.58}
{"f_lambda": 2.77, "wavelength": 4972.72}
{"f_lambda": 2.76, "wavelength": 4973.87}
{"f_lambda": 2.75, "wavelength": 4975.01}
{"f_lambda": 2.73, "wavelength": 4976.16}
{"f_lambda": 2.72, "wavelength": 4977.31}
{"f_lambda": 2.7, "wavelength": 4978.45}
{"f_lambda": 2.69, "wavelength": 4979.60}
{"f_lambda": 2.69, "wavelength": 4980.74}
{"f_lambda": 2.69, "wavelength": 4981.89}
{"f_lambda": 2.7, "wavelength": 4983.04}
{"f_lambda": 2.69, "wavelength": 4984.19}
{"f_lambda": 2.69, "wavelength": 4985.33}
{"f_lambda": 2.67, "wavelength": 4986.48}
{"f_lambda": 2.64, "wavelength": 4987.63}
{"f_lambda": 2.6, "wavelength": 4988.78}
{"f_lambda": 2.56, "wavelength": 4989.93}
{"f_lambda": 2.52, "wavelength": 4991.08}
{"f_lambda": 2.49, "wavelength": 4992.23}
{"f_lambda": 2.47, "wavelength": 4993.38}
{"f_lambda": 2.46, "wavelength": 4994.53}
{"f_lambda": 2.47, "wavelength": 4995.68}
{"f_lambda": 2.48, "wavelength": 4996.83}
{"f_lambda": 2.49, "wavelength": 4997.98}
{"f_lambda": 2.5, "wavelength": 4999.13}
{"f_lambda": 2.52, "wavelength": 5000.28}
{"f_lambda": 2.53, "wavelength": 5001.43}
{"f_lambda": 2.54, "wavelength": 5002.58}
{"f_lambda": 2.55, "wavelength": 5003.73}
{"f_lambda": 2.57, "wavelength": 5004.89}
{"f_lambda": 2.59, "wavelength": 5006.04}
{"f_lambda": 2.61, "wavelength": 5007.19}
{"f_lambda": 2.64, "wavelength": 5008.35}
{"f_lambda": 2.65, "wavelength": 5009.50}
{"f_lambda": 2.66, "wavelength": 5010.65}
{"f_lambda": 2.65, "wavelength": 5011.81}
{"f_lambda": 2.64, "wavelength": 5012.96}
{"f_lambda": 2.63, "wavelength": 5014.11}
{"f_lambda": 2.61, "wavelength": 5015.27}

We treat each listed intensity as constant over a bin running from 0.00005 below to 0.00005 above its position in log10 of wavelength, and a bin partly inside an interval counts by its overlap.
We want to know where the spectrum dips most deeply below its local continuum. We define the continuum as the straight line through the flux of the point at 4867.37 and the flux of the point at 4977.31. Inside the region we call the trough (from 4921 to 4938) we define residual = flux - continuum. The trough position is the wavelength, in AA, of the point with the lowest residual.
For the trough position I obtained 4937.35 AA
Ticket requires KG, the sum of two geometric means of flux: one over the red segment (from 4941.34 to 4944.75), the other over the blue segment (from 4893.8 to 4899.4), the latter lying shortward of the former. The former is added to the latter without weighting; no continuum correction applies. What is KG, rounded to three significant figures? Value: 5.23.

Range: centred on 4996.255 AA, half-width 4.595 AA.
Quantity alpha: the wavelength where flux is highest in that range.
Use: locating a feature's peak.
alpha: 5000.28 AA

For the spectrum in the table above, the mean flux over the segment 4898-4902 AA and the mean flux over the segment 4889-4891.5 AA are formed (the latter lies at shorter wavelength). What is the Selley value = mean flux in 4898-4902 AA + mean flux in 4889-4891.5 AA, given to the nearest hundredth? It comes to 5.40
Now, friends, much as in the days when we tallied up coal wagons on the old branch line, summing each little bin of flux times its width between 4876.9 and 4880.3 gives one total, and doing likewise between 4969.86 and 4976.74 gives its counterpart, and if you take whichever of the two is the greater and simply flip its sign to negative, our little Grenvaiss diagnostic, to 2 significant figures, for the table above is -19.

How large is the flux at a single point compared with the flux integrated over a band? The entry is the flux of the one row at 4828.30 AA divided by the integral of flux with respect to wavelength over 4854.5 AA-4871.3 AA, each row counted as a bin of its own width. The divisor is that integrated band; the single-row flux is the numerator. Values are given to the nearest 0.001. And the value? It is 0.058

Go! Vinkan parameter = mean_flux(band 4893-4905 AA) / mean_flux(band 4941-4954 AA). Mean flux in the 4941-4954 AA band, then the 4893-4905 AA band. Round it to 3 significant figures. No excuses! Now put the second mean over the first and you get 1.01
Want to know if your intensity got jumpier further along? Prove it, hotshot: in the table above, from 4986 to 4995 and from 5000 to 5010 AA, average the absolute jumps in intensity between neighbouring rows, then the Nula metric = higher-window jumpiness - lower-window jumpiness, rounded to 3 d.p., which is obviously -0.014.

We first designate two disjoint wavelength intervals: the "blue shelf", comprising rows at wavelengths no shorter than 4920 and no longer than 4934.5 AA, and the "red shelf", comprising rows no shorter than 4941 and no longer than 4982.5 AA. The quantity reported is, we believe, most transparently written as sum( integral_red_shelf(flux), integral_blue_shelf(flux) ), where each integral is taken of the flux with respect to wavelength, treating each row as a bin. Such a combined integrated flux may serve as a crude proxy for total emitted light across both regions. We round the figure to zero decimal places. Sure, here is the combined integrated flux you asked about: 149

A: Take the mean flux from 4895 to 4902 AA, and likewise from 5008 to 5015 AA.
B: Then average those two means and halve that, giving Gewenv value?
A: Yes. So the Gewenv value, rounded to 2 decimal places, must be 1.32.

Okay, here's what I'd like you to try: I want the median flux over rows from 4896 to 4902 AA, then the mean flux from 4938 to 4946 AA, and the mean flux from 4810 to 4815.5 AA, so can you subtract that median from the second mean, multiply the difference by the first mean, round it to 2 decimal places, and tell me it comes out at -0.01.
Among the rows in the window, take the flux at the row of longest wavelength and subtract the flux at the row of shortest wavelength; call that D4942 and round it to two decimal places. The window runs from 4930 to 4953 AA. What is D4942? 0.18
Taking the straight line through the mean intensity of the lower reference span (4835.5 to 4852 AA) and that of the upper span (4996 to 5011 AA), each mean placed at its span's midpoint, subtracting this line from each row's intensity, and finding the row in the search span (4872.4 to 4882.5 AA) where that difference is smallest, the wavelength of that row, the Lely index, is 4872.98 AA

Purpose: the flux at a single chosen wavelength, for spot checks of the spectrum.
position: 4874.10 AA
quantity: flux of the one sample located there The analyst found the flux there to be 2.76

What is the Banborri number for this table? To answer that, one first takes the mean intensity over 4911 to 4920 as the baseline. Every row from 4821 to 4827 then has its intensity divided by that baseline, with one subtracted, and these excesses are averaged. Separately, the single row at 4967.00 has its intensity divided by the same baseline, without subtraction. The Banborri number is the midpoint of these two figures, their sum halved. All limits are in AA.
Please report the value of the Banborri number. 0.521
